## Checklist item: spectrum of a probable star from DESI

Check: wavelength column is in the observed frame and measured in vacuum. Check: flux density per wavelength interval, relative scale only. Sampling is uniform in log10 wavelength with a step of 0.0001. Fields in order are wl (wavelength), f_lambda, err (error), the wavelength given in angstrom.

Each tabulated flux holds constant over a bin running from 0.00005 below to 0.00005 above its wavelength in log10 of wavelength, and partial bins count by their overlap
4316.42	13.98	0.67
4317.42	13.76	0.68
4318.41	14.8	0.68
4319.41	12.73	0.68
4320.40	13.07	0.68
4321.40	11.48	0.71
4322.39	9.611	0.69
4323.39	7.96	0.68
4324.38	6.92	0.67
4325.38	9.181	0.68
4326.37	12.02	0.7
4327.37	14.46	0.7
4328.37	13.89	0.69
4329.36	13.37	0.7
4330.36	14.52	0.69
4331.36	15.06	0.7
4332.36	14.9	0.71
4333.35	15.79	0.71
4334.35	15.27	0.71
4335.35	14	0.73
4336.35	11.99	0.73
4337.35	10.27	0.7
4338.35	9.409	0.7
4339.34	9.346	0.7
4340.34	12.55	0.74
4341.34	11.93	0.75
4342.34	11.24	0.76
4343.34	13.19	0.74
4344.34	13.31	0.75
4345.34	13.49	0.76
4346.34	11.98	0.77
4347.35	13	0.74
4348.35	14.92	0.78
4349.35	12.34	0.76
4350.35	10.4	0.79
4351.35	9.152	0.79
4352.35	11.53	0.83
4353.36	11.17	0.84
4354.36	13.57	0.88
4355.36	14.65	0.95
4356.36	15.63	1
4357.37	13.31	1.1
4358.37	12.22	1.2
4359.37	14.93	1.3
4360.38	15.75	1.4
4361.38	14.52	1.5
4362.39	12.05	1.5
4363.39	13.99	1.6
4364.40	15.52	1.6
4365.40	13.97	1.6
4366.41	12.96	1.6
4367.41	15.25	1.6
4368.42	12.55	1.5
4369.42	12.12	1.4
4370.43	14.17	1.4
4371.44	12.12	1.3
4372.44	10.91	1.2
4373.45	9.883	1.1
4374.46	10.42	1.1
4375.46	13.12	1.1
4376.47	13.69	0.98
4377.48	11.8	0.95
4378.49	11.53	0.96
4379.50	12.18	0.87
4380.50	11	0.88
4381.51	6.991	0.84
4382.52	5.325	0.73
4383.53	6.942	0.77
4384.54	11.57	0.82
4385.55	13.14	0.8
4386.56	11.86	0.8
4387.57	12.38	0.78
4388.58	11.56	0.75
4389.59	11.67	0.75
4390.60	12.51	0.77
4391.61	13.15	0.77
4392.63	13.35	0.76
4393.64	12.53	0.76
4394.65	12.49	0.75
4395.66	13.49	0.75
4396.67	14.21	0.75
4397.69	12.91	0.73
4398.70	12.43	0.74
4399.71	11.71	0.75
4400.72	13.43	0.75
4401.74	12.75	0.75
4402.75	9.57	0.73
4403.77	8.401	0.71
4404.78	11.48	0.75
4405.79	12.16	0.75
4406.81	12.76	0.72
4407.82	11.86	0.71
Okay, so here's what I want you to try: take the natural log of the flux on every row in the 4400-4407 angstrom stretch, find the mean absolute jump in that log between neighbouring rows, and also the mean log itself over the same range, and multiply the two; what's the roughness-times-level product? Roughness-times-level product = 0.36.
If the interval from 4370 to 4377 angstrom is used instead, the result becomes 0.28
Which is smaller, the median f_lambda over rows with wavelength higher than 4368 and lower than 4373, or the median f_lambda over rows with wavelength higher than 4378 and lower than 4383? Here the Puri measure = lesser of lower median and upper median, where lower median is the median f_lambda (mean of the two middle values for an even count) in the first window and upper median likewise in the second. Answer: 11.0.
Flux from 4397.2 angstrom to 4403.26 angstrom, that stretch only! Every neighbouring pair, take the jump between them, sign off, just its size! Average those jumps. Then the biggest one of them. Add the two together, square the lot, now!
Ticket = 21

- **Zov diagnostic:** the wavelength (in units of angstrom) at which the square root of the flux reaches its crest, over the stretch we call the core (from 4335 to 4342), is 4335.35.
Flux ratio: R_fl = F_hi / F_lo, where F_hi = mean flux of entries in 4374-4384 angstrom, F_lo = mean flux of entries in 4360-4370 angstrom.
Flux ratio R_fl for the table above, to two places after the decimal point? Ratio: 0.74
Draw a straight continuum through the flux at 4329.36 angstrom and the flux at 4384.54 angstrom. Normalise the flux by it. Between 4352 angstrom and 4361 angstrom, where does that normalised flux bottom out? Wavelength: 4353.36 angstrom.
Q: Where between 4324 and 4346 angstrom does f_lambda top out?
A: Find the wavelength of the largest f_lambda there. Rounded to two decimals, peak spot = 4333.35 angstrom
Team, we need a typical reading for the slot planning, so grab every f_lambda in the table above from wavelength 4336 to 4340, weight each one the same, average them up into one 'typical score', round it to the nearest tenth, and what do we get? 10.3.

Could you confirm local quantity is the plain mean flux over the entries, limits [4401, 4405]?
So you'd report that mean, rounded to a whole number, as 11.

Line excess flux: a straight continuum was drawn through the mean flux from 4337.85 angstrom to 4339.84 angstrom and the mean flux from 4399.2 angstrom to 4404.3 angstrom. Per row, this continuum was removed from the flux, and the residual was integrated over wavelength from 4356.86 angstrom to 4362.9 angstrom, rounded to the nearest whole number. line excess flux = 23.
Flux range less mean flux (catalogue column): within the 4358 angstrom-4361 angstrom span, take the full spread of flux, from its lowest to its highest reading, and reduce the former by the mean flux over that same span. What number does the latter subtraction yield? -11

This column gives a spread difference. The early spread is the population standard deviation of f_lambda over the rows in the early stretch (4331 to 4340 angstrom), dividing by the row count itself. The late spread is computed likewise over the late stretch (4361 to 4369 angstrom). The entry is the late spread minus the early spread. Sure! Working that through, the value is -1.3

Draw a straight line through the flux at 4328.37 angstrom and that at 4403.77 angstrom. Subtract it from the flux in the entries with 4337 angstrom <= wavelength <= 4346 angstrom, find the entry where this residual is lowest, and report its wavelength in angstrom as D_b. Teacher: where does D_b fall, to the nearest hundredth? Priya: 4338.35 angstrom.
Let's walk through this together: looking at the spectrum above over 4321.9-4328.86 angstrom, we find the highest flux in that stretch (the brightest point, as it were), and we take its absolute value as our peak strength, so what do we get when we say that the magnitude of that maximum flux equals 14.5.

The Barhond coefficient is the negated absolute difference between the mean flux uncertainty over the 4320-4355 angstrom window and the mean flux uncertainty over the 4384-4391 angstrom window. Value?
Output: -0.05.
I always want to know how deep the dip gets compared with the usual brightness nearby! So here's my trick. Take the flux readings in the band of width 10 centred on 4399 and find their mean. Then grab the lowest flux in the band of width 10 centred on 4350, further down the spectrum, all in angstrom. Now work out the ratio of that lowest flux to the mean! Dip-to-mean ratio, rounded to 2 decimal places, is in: 0.75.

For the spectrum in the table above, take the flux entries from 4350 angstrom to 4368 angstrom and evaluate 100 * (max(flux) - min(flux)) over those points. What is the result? 660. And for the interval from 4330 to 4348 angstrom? 644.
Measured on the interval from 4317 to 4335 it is 887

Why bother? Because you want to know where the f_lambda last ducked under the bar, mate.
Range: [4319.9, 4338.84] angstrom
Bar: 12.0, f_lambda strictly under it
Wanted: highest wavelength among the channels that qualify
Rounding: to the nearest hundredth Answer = 4338.35 angstrom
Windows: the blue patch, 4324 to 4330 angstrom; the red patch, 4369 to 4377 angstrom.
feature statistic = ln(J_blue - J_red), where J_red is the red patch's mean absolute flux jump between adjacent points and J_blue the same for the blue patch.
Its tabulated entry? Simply -1.3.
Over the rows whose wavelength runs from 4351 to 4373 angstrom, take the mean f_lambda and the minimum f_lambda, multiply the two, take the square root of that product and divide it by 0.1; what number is 110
